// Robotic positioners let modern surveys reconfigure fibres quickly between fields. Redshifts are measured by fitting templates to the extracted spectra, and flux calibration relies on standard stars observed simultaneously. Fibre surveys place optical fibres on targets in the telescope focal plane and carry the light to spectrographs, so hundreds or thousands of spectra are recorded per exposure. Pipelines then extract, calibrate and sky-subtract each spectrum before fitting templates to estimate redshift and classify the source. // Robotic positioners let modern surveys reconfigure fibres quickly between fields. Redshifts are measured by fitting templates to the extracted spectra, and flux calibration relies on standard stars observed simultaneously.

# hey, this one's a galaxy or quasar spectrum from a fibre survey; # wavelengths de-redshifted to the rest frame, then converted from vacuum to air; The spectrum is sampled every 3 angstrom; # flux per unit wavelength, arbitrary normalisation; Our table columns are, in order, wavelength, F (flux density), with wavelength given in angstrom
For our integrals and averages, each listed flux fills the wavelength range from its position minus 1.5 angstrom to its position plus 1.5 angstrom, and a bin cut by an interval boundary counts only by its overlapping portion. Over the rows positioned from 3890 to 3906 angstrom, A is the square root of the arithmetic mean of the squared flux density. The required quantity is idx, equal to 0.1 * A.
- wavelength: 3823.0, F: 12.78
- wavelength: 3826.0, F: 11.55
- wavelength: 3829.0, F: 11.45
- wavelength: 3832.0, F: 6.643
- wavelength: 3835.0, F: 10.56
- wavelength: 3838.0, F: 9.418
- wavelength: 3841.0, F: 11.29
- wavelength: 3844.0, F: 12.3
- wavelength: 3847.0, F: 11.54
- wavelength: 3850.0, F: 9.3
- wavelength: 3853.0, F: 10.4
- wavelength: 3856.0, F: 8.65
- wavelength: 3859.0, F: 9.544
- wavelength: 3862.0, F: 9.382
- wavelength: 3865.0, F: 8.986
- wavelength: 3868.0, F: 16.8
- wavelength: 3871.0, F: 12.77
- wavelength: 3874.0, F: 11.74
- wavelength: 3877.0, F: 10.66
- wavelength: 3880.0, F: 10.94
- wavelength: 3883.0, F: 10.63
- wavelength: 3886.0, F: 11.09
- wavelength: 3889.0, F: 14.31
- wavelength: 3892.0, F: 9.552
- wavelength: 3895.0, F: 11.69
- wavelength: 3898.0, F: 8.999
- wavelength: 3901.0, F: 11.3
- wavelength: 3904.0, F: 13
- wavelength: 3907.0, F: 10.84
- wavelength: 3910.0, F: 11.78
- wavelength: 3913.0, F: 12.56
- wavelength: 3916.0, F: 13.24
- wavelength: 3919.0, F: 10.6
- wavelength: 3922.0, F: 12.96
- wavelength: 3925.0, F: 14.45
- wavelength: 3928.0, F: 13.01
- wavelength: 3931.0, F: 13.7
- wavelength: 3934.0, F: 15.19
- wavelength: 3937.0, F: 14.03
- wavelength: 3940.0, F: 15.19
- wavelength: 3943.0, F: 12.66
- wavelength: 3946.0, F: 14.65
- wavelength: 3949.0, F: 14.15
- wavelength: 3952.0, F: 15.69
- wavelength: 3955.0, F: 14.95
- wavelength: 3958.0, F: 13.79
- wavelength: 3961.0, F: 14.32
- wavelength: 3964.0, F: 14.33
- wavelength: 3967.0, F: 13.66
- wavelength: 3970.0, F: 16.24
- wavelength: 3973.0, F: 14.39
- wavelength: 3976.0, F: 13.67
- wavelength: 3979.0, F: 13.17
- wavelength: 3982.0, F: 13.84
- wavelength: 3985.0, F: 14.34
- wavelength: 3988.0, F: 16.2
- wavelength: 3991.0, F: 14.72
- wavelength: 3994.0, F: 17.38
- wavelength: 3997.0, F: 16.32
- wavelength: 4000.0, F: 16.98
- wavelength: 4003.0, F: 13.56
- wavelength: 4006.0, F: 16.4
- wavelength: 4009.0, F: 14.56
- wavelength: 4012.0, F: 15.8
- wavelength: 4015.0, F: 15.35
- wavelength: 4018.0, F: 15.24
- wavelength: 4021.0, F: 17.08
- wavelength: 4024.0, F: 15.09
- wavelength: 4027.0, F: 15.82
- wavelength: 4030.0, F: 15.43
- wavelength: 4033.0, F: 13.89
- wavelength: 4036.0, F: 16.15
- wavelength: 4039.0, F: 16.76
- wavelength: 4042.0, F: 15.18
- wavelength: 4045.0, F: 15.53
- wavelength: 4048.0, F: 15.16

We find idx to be 1.10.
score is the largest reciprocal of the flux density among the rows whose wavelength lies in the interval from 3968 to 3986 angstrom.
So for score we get 0.076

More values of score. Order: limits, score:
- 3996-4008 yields 0.074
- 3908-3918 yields 0.085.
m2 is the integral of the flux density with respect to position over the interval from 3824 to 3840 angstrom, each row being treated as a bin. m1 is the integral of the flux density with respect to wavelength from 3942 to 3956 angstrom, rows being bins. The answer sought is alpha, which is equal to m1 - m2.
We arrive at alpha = 42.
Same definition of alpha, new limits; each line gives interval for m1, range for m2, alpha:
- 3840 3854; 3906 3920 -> -13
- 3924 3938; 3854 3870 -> 25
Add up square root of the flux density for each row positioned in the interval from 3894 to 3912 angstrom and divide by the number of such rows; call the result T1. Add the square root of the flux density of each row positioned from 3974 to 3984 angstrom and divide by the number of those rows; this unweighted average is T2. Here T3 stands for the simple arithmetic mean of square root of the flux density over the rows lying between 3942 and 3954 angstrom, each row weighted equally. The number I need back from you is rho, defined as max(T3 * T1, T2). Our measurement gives 12.7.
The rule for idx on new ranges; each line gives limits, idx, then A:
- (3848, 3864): 0.95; 9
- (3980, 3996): 1.54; 15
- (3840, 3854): 1.10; 11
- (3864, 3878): 1.25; 12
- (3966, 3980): 1.43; 14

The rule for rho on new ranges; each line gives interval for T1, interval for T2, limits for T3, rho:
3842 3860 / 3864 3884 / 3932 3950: 12.1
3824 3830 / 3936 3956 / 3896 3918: 11.6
